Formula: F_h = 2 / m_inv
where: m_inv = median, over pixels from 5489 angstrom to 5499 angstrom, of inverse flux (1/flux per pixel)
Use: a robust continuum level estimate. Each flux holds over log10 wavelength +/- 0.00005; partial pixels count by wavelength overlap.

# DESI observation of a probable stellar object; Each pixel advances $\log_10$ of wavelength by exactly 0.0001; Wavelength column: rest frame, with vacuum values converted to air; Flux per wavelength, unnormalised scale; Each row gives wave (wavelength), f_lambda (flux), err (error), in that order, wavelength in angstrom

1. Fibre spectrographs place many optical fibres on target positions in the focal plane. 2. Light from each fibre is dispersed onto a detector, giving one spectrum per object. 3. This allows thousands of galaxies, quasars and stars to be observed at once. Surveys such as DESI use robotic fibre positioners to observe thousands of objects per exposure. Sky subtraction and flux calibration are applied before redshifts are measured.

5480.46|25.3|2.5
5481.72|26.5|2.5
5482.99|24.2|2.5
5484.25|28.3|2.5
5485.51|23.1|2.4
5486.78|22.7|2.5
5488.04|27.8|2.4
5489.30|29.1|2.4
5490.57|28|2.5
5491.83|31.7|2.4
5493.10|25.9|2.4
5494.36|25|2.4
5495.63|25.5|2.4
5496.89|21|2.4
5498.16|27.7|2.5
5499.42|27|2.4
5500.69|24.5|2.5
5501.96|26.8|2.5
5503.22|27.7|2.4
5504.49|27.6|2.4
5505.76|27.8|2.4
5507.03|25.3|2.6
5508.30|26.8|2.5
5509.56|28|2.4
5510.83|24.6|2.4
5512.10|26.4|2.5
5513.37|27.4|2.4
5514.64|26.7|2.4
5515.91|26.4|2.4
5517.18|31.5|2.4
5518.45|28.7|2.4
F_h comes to 53.5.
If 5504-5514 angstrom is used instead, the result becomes 54.2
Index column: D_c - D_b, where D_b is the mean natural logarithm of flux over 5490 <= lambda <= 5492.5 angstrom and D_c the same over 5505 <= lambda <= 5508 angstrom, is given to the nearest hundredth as -0.12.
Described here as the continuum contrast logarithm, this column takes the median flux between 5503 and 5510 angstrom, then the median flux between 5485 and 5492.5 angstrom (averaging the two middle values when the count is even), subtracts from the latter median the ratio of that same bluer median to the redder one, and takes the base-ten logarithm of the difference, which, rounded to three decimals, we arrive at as 1.430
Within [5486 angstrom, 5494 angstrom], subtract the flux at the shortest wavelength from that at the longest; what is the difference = 3.2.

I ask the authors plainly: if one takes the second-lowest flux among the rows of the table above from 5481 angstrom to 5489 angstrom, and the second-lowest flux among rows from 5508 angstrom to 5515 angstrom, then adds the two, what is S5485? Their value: 49.5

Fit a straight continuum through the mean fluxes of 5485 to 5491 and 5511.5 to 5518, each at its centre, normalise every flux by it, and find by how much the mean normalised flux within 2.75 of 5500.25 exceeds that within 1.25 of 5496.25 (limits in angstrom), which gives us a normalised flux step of 0.11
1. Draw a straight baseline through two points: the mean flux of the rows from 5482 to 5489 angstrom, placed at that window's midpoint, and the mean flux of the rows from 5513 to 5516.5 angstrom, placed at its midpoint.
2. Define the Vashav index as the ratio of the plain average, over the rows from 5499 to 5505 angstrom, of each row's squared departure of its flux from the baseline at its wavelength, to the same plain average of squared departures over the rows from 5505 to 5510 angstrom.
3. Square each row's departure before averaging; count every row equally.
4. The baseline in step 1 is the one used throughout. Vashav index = 1.1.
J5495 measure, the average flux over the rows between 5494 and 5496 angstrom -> 25.2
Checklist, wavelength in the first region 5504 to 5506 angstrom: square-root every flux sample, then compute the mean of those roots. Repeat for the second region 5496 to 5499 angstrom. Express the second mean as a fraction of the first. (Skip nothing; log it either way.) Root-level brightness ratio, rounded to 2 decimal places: 0.94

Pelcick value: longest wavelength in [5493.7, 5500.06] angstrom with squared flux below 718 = 5496.89 angstrom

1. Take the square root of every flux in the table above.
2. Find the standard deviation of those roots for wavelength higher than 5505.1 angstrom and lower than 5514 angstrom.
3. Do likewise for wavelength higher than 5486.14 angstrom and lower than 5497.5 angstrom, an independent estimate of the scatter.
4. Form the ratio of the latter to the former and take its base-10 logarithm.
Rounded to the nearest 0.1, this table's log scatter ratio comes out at 0.4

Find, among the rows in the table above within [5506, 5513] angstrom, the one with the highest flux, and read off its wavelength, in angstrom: 5509.56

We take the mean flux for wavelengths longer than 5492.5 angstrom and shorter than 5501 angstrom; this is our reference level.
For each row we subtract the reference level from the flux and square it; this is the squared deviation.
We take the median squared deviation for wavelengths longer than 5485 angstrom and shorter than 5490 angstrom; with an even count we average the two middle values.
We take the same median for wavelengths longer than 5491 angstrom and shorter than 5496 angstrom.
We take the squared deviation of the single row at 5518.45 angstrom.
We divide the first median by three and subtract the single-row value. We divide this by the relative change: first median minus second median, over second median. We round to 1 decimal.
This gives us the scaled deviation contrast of -0.4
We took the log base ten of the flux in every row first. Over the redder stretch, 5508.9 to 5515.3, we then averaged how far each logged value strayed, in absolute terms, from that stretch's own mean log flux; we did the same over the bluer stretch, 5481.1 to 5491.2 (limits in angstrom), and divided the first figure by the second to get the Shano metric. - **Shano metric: 0.40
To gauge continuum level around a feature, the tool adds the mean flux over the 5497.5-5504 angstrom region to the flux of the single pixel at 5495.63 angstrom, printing 52.2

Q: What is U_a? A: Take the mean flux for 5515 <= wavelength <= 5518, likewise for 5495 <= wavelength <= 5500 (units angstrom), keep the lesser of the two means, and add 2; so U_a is 27.3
